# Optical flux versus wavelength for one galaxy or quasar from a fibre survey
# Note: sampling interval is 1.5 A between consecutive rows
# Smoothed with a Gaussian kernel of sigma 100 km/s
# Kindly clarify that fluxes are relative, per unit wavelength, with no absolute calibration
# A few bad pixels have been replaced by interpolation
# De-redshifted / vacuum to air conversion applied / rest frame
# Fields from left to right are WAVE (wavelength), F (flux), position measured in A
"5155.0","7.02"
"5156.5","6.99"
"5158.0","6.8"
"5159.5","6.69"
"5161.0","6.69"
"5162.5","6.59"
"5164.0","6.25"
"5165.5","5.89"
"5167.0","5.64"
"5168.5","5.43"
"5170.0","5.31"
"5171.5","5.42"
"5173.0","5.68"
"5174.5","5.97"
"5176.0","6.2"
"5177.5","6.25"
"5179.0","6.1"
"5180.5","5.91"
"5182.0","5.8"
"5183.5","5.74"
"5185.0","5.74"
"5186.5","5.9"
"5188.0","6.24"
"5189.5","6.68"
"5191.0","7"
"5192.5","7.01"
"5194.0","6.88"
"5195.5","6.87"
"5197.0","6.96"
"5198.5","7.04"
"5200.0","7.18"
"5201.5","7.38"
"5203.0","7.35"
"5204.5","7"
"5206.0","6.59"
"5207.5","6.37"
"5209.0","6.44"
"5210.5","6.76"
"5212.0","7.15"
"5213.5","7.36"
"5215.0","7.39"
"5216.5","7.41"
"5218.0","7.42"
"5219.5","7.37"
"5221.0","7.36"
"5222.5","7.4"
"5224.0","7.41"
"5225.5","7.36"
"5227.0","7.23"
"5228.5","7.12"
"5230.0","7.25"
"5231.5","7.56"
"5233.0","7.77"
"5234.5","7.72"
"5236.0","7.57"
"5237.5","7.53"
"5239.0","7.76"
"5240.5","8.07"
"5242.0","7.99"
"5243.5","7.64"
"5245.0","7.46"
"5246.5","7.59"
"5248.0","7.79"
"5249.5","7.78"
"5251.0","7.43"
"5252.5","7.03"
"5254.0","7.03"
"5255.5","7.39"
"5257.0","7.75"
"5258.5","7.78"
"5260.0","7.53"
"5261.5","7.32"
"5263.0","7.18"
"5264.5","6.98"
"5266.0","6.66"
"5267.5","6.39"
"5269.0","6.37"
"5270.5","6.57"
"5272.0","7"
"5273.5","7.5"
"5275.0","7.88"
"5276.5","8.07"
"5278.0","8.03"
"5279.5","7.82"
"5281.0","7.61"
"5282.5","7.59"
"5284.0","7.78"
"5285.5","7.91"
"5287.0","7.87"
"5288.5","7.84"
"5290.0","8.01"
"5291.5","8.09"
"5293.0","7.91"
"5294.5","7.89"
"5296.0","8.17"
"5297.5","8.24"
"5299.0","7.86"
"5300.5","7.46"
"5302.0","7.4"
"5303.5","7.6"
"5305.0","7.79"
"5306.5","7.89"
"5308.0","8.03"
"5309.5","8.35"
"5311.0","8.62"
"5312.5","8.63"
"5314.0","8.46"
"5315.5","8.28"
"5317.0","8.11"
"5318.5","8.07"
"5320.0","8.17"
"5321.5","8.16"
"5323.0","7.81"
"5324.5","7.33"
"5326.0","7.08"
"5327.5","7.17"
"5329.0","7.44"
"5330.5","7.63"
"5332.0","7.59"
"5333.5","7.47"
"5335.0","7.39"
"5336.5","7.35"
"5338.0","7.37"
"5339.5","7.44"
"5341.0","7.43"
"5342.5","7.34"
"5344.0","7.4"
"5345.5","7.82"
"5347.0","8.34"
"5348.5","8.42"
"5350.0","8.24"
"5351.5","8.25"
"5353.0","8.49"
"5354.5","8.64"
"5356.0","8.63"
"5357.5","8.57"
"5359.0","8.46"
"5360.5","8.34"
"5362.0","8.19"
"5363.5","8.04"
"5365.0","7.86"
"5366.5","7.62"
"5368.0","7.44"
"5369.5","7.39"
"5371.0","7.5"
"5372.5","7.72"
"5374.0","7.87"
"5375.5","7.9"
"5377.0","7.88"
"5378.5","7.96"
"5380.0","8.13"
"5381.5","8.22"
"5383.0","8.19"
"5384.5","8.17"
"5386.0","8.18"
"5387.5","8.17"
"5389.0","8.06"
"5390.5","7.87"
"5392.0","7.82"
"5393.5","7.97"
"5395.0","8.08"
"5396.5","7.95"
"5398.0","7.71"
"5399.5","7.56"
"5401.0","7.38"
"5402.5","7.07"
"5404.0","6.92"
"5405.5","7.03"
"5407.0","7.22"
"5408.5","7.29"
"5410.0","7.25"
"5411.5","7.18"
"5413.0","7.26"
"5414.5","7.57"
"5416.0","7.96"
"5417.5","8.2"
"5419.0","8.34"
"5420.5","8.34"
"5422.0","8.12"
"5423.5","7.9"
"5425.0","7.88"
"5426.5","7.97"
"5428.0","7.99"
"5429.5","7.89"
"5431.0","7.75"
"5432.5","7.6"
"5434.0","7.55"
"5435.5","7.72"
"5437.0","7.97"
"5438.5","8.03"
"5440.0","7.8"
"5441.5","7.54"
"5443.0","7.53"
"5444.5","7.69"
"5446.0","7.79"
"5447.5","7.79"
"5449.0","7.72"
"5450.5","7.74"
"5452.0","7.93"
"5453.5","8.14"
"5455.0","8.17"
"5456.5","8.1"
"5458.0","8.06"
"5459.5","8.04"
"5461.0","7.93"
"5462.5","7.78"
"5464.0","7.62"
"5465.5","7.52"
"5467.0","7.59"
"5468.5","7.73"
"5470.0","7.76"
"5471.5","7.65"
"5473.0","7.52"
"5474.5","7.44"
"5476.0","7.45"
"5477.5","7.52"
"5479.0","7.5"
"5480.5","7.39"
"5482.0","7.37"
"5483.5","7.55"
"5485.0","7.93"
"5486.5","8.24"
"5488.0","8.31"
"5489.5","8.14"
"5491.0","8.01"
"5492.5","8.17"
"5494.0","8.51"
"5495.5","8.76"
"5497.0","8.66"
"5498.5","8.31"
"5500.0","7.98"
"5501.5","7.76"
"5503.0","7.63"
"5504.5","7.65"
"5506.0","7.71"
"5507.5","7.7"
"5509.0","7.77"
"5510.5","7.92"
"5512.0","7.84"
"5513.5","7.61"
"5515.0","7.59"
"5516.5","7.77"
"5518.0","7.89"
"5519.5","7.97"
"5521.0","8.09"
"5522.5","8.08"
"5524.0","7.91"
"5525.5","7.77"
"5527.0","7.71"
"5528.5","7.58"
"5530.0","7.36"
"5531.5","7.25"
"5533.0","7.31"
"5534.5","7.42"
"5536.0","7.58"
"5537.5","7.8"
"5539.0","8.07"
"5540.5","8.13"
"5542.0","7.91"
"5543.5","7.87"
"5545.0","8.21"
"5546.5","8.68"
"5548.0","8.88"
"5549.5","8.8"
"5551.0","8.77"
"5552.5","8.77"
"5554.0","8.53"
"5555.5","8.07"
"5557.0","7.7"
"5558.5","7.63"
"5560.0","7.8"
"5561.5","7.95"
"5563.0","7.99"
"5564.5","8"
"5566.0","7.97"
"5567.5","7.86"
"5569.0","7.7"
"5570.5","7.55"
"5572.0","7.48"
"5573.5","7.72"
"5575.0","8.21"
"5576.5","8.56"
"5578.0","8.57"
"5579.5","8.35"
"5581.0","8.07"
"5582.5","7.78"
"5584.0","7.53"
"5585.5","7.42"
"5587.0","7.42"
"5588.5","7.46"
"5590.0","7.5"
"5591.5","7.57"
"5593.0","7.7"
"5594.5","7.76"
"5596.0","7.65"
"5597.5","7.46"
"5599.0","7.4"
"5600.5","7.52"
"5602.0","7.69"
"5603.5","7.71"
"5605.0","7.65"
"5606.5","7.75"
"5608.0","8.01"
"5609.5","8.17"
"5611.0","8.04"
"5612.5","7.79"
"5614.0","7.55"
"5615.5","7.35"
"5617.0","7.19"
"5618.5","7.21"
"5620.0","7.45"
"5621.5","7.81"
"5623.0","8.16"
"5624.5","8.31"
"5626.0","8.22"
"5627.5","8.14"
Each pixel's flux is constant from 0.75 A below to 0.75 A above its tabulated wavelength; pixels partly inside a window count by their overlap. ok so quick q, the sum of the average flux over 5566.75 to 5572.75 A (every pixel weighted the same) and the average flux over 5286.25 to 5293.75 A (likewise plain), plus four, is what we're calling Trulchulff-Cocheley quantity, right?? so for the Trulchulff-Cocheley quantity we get 19.6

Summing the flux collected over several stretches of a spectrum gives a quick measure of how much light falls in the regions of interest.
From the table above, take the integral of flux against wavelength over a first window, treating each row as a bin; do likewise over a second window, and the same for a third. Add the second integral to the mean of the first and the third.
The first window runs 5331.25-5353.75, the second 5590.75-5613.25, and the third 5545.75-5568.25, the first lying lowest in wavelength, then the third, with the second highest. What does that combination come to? 354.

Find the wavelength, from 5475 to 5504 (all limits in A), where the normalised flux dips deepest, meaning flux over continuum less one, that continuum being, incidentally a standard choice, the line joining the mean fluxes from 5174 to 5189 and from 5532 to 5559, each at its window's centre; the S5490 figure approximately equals 5482.0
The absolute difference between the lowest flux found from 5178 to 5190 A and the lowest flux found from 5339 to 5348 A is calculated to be 1.6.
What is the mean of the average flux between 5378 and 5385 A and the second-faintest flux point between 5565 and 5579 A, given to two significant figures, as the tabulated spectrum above 7.8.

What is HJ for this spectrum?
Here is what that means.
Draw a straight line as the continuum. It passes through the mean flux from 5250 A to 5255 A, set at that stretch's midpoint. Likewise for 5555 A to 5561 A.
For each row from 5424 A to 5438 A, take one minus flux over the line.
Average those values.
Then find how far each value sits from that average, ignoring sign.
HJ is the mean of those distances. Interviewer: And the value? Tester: 0.0192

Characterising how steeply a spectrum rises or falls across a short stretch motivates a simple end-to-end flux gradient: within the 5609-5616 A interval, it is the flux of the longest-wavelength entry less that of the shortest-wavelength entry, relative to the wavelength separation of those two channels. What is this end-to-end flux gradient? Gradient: -0.14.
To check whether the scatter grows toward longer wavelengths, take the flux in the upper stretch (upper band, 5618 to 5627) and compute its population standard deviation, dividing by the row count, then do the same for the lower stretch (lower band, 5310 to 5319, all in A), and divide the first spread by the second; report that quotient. 1.8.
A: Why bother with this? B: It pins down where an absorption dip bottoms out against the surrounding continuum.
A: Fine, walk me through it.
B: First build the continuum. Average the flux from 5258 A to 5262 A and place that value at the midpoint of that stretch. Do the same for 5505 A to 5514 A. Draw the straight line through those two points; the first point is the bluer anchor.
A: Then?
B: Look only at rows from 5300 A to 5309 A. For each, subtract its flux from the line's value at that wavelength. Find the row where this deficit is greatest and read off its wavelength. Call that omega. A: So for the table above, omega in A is 5302.0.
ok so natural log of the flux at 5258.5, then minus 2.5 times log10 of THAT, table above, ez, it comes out -0.780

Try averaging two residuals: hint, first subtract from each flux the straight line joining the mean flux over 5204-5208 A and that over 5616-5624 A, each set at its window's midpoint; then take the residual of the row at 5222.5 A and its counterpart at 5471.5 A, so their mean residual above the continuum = 0.56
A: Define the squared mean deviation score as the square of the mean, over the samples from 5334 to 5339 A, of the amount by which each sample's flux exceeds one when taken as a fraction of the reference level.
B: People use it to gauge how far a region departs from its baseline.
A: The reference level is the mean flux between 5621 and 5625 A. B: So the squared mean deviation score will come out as 0.008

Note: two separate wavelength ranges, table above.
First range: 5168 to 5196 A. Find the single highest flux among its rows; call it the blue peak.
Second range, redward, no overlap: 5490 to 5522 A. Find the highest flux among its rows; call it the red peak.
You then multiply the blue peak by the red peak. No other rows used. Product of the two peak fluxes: 61.4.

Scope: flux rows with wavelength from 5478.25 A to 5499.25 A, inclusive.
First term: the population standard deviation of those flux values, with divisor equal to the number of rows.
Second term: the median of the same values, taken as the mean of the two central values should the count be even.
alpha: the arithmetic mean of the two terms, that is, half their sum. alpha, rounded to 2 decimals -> 4.30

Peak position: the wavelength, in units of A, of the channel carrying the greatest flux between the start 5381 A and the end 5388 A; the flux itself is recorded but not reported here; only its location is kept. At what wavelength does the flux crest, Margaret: 5381.5 A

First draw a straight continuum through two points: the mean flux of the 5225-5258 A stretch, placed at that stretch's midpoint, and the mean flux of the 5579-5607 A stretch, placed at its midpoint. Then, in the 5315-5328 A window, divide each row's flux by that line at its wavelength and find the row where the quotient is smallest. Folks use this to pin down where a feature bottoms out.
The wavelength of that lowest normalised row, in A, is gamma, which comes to 5326.0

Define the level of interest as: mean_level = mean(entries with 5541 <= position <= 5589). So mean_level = 8.04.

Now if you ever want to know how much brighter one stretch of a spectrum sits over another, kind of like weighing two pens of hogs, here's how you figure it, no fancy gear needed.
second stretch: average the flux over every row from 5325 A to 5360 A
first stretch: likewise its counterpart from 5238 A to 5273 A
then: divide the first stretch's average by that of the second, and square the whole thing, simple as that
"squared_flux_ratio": 0.88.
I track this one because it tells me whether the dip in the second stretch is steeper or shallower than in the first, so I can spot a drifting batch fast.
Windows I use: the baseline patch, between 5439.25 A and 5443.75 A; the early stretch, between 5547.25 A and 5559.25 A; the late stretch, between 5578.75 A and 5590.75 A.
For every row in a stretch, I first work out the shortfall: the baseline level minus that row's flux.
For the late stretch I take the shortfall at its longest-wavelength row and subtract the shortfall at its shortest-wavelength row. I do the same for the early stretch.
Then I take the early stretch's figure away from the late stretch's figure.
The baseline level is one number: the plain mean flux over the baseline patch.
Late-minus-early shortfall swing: -0.4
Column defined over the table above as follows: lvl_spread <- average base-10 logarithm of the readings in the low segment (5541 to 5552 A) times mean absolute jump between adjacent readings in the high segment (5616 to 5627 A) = 0.19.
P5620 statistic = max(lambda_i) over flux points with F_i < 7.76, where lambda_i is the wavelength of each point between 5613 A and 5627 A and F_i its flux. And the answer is 5620.0 A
